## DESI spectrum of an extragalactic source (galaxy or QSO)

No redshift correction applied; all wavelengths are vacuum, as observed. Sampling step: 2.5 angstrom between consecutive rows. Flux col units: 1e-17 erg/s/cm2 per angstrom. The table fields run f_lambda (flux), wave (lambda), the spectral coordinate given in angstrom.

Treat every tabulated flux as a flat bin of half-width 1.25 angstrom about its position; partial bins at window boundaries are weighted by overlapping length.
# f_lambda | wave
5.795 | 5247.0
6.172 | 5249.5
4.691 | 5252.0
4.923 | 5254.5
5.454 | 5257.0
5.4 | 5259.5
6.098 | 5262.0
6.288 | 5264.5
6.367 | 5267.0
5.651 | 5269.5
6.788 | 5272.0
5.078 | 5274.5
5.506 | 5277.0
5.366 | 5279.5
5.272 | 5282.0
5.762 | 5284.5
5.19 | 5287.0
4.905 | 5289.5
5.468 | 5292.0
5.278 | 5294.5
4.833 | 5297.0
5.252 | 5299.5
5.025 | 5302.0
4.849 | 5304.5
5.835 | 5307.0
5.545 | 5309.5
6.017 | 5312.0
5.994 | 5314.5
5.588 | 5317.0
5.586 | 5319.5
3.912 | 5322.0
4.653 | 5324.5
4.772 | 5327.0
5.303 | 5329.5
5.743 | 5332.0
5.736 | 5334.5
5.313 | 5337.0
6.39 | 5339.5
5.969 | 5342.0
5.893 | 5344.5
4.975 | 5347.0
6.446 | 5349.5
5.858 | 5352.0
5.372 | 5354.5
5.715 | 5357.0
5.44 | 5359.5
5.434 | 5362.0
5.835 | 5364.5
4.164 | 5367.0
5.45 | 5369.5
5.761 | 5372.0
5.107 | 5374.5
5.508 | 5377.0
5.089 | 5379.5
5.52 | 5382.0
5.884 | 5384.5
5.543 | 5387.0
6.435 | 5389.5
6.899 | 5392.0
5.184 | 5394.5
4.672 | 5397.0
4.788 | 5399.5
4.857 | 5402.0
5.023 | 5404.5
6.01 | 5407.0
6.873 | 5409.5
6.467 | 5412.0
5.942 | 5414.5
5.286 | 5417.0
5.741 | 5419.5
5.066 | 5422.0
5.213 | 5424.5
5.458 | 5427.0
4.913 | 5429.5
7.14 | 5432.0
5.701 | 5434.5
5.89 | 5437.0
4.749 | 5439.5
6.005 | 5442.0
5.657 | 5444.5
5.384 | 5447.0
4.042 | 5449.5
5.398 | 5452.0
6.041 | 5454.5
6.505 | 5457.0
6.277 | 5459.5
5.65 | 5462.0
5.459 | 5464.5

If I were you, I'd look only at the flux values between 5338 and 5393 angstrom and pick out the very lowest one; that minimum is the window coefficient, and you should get 4.164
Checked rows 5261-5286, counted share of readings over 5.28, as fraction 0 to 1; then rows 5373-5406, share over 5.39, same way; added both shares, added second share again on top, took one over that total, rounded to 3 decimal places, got 0.580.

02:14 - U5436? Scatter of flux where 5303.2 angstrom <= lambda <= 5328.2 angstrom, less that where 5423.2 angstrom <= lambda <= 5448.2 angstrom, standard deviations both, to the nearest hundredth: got 0.02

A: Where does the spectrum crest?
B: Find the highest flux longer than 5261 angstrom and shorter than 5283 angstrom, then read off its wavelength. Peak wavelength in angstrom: 5272.0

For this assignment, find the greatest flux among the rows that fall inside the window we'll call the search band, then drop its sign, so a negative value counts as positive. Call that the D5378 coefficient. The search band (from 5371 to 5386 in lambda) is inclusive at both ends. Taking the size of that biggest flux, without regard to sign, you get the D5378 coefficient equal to 5.88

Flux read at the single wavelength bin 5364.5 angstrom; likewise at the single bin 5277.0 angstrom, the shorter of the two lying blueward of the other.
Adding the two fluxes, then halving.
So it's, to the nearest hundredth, 5.67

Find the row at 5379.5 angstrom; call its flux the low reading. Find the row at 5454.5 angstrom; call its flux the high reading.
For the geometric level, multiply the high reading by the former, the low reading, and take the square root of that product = 5.54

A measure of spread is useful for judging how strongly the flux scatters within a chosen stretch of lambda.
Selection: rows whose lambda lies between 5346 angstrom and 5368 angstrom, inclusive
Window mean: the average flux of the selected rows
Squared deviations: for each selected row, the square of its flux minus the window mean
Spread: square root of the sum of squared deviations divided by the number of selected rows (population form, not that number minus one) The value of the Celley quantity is 0.60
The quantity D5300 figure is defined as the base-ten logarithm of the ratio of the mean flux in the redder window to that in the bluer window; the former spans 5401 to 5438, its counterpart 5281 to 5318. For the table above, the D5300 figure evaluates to 0.025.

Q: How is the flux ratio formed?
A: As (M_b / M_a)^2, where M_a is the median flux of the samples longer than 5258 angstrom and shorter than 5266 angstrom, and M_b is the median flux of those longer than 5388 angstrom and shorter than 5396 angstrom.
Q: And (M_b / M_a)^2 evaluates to 1.11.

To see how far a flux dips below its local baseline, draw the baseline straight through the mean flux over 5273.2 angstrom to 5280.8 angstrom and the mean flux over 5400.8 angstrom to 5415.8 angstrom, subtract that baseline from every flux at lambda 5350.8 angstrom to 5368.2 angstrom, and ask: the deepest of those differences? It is -1.53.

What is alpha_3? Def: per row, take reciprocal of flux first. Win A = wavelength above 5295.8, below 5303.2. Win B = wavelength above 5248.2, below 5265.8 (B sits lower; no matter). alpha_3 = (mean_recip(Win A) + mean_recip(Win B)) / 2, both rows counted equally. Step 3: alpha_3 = 0.190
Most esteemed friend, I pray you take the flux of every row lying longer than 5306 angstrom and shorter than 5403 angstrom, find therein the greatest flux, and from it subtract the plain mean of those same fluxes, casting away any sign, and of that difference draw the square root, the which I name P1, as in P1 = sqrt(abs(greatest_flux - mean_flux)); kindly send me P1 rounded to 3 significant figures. 1.19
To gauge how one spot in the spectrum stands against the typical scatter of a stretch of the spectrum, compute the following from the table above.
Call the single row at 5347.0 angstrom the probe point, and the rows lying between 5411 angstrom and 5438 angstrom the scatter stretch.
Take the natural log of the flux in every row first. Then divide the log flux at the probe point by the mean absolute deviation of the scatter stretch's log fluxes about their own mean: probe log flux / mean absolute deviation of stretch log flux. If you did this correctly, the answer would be 19.4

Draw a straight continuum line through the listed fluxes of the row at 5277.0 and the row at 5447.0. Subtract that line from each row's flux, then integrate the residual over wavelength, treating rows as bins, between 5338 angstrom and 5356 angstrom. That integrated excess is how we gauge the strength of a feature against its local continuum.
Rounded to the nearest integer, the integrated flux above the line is 7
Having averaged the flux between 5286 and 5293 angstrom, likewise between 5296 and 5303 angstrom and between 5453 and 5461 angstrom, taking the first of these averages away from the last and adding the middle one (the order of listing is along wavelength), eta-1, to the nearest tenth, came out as 6.1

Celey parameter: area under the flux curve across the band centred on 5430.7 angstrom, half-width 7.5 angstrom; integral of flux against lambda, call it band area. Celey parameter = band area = 86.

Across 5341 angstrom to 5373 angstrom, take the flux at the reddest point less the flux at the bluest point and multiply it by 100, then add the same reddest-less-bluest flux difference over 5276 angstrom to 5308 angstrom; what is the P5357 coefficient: -20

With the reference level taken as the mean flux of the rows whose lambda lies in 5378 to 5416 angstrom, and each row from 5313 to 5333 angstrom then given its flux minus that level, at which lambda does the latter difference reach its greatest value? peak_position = 5314.5 angstrom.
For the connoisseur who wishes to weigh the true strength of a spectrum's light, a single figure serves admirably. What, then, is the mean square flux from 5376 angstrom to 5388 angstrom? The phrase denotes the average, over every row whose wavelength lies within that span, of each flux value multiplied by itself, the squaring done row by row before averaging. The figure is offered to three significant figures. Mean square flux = 30.4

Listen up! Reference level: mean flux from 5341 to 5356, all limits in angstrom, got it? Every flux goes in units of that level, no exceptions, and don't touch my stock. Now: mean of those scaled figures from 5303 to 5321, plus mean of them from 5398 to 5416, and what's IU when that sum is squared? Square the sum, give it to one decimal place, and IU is 3.9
